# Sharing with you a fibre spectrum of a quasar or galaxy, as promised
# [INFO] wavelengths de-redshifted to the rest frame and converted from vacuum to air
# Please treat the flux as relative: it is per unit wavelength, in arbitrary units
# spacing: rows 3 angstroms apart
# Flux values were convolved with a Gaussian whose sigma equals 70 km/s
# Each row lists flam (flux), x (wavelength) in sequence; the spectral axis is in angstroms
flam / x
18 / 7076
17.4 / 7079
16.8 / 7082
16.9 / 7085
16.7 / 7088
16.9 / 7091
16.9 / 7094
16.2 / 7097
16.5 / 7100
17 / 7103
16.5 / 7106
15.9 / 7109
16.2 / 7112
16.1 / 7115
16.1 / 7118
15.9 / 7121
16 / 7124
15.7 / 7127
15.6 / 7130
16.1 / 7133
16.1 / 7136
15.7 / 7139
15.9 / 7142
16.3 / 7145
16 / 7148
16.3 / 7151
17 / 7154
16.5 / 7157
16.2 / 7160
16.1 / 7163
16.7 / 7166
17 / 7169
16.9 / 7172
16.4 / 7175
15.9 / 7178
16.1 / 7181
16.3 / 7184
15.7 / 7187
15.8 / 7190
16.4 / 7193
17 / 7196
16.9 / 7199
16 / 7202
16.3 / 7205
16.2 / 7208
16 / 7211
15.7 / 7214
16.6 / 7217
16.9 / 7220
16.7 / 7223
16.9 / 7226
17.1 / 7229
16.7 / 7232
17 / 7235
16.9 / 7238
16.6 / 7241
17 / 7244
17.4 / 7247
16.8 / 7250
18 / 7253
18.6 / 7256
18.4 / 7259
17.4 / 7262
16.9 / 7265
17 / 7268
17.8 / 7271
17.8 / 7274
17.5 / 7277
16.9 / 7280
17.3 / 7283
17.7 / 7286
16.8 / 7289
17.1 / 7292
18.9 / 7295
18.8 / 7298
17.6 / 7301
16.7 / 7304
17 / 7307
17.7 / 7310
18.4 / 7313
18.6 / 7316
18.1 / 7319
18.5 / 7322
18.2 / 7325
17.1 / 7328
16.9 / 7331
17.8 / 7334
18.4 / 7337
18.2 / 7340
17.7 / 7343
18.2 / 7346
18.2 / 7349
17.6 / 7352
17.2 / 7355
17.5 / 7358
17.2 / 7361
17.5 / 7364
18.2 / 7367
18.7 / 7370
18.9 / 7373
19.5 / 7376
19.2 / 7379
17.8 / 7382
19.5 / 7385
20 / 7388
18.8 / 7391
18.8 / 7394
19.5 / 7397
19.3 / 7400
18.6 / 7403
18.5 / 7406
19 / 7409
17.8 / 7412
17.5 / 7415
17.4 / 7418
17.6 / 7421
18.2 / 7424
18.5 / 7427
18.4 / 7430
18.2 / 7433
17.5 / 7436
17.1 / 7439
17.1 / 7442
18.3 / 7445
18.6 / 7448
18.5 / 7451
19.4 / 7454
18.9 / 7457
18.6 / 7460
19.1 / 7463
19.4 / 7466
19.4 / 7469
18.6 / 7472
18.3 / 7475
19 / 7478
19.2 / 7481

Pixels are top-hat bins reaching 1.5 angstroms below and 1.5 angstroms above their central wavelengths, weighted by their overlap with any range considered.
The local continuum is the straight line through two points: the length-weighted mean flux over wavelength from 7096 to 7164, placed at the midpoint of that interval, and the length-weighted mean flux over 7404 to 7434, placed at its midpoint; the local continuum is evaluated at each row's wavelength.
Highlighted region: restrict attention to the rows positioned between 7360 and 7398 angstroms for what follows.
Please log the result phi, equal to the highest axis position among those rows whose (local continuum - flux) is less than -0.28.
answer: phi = 7397 angstroms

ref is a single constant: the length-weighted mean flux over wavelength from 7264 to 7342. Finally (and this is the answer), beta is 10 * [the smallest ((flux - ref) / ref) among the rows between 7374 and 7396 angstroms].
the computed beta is 0.1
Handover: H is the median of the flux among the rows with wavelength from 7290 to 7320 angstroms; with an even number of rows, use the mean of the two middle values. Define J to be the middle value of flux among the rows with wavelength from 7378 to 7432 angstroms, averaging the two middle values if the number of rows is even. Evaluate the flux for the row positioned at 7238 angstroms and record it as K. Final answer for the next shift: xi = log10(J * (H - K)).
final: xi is 1.3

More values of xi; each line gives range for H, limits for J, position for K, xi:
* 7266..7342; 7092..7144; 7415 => 0.5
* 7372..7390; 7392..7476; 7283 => 1.6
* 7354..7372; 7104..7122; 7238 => 1.0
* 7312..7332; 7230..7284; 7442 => 1.3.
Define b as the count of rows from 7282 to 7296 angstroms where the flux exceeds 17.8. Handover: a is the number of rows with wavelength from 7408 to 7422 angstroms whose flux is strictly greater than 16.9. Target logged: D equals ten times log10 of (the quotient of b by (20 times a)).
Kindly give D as -20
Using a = 5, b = 1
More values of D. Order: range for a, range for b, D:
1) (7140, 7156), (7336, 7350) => -7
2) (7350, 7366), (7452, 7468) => -13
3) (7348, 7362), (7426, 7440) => -15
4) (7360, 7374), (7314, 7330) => -14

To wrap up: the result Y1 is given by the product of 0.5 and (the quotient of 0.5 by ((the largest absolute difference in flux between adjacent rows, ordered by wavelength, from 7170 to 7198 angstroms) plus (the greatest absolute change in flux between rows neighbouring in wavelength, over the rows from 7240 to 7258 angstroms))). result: 0.139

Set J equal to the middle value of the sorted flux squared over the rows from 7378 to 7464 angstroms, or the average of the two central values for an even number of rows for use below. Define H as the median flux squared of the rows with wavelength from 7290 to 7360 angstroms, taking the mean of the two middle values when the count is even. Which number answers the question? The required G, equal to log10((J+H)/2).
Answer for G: 2.52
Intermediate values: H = 317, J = 342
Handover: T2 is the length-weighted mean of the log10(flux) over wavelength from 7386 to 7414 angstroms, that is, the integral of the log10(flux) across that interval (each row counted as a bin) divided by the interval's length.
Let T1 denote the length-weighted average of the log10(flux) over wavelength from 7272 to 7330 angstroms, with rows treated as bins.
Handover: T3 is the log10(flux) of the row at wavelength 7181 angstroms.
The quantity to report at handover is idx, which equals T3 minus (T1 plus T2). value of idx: -1.32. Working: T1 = 1.25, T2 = 1.276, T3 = 1.21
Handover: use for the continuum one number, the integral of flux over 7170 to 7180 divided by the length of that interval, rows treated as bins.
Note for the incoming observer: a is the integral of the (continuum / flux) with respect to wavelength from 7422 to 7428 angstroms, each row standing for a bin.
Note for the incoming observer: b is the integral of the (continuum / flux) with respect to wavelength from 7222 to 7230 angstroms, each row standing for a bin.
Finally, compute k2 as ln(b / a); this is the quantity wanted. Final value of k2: 0.37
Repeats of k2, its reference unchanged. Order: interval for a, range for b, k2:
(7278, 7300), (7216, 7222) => -1.25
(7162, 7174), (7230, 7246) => 0.28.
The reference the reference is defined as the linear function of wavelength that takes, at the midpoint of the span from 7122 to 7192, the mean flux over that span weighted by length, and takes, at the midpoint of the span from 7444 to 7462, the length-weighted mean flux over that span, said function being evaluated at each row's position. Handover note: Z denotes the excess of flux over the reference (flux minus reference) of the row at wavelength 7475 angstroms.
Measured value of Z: -0.6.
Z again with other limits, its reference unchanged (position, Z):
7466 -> 0.5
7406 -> 0.2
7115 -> 0.3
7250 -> -0.2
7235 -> 0.1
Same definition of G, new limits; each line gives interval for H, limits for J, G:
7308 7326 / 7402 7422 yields 2.51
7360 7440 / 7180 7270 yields 2.50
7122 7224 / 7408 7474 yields 2.48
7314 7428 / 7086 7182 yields 2.47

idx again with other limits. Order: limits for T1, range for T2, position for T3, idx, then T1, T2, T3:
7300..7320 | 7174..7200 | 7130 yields -1.27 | 1.25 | 1.211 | 1.19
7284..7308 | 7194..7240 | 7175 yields -1.25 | 1.24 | 1.220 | 1.21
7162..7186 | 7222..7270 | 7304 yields -1.23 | 1.22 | 1.236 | 1.22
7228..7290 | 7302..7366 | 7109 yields -1.29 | 1.24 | 1.249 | 1.20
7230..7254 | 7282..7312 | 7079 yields -1.24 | 1.23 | 1.245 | 1.24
